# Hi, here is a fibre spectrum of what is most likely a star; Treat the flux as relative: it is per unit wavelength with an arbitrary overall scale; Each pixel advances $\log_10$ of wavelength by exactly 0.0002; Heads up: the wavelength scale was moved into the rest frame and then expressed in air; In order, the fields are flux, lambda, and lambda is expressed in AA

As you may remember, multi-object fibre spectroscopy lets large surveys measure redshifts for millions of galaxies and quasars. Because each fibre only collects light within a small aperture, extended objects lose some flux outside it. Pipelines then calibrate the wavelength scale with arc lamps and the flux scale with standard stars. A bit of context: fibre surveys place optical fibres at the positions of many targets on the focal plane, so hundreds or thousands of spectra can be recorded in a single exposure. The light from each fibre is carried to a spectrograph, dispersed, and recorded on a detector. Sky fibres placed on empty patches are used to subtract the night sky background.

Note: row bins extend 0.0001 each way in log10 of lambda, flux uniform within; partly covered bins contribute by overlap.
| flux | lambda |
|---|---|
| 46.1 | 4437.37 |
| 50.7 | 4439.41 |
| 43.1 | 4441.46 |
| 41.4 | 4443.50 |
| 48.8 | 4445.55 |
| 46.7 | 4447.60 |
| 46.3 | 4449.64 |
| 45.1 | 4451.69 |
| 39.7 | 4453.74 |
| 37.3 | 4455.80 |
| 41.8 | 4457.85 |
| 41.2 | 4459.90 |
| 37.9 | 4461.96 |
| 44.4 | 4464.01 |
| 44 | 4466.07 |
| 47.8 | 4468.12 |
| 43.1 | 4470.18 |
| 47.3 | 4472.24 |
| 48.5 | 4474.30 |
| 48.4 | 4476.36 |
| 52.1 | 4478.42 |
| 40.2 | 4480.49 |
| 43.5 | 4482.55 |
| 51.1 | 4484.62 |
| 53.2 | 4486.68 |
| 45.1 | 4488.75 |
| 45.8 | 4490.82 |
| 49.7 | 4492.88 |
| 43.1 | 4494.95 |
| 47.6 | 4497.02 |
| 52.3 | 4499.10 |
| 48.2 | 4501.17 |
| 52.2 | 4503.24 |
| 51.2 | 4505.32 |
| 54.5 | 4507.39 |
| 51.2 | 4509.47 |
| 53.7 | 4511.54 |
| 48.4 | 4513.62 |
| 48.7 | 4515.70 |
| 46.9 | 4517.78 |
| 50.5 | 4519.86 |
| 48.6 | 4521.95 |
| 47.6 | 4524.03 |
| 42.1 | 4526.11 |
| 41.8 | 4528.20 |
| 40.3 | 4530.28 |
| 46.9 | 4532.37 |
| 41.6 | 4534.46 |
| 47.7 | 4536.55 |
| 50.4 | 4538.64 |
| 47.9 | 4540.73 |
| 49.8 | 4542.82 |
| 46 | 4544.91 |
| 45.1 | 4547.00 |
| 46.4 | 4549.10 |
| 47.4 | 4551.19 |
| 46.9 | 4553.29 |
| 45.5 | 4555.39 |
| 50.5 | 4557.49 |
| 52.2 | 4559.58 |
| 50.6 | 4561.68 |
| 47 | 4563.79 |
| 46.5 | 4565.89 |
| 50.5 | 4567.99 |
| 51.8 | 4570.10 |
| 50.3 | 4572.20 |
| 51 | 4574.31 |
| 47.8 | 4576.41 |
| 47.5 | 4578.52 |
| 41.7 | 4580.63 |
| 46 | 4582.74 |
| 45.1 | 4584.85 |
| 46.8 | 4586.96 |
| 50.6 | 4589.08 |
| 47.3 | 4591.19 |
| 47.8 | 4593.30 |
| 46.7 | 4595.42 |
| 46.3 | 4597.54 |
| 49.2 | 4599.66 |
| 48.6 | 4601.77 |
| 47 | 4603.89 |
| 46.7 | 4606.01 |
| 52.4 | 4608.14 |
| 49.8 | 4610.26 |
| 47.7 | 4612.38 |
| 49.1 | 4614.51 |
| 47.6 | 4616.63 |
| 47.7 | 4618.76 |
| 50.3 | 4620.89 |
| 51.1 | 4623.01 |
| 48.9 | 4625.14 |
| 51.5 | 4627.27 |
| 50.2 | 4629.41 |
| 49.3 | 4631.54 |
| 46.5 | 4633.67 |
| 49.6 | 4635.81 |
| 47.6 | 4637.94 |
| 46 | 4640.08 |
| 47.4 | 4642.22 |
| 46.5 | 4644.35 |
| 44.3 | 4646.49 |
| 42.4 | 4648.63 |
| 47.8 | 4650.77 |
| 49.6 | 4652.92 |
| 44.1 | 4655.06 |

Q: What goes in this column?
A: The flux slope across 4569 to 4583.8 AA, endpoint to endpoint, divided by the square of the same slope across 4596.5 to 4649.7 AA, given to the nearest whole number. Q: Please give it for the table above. -79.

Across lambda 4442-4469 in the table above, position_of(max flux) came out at 4445.55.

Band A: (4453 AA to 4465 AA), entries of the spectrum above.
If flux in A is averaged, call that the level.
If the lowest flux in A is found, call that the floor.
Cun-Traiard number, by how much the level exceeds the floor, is 3.1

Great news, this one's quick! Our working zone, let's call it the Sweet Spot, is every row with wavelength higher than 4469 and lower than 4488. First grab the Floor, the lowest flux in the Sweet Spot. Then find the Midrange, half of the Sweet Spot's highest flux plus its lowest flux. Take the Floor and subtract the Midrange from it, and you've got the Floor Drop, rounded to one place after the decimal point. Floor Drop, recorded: -6.5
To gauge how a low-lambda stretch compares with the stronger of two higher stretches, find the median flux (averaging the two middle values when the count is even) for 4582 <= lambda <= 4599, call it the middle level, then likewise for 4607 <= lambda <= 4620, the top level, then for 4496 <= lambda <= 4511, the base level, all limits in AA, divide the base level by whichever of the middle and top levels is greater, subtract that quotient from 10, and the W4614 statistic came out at 8.94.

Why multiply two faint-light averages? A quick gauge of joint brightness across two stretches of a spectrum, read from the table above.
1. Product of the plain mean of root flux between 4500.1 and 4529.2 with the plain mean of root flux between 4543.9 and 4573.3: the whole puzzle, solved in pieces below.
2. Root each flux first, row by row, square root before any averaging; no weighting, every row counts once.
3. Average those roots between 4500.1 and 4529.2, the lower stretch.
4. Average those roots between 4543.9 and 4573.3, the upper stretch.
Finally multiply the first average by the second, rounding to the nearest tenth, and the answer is 48.6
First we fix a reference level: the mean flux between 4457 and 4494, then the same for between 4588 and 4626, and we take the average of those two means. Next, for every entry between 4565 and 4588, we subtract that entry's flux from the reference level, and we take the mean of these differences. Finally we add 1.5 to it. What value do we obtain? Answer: 1.0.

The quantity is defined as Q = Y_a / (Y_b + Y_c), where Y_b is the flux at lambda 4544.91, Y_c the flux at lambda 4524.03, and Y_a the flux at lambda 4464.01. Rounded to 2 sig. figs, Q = 0.47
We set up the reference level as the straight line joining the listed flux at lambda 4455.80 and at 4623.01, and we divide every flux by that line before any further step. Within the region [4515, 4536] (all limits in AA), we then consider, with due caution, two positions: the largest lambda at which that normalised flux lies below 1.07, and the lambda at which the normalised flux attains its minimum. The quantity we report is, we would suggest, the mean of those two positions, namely 4532.4 AA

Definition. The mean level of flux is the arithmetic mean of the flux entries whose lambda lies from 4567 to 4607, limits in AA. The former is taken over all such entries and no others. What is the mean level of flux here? 47.8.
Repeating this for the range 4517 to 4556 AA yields 46.3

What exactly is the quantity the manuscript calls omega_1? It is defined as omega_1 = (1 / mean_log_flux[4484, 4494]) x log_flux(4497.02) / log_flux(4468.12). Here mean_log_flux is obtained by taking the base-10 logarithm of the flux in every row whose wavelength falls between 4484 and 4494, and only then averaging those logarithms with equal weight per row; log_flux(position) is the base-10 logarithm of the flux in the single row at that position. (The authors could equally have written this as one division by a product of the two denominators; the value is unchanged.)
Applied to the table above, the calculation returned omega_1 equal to 0.591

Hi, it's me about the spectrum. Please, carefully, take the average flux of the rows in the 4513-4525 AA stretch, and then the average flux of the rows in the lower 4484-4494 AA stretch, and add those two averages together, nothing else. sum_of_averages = 97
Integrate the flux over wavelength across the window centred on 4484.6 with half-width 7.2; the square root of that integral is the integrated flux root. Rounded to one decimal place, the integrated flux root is 26.1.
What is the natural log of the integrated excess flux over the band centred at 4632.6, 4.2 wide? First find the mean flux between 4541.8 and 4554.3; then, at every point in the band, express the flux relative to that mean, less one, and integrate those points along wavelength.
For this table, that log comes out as -2.4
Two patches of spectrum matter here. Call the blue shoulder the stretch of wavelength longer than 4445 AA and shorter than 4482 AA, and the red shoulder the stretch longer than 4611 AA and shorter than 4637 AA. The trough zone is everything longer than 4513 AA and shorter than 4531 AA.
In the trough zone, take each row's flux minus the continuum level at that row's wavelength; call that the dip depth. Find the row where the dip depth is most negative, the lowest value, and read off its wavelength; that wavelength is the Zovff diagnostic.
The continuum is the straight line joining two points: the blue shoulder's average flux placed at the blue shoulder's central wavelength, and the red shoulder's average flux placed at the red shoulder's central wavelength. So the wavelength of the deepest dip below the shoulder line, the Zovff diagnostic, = 4530.28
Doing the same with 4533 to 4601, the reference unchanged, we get 4580.63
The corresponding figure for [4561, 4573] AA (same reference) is 4565.89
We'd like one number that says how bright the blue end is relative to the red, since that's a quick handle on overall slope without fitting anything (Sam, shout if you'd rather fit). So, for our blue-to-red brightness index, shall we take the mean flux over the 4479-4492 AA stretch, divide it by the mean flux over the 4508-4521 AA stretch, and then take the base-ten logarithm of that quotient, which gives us -0.03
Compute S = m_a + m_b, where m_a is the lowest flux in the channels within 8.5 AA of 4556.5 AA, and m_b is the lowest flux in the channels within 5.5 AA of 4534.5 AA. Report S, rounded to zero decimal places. 86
